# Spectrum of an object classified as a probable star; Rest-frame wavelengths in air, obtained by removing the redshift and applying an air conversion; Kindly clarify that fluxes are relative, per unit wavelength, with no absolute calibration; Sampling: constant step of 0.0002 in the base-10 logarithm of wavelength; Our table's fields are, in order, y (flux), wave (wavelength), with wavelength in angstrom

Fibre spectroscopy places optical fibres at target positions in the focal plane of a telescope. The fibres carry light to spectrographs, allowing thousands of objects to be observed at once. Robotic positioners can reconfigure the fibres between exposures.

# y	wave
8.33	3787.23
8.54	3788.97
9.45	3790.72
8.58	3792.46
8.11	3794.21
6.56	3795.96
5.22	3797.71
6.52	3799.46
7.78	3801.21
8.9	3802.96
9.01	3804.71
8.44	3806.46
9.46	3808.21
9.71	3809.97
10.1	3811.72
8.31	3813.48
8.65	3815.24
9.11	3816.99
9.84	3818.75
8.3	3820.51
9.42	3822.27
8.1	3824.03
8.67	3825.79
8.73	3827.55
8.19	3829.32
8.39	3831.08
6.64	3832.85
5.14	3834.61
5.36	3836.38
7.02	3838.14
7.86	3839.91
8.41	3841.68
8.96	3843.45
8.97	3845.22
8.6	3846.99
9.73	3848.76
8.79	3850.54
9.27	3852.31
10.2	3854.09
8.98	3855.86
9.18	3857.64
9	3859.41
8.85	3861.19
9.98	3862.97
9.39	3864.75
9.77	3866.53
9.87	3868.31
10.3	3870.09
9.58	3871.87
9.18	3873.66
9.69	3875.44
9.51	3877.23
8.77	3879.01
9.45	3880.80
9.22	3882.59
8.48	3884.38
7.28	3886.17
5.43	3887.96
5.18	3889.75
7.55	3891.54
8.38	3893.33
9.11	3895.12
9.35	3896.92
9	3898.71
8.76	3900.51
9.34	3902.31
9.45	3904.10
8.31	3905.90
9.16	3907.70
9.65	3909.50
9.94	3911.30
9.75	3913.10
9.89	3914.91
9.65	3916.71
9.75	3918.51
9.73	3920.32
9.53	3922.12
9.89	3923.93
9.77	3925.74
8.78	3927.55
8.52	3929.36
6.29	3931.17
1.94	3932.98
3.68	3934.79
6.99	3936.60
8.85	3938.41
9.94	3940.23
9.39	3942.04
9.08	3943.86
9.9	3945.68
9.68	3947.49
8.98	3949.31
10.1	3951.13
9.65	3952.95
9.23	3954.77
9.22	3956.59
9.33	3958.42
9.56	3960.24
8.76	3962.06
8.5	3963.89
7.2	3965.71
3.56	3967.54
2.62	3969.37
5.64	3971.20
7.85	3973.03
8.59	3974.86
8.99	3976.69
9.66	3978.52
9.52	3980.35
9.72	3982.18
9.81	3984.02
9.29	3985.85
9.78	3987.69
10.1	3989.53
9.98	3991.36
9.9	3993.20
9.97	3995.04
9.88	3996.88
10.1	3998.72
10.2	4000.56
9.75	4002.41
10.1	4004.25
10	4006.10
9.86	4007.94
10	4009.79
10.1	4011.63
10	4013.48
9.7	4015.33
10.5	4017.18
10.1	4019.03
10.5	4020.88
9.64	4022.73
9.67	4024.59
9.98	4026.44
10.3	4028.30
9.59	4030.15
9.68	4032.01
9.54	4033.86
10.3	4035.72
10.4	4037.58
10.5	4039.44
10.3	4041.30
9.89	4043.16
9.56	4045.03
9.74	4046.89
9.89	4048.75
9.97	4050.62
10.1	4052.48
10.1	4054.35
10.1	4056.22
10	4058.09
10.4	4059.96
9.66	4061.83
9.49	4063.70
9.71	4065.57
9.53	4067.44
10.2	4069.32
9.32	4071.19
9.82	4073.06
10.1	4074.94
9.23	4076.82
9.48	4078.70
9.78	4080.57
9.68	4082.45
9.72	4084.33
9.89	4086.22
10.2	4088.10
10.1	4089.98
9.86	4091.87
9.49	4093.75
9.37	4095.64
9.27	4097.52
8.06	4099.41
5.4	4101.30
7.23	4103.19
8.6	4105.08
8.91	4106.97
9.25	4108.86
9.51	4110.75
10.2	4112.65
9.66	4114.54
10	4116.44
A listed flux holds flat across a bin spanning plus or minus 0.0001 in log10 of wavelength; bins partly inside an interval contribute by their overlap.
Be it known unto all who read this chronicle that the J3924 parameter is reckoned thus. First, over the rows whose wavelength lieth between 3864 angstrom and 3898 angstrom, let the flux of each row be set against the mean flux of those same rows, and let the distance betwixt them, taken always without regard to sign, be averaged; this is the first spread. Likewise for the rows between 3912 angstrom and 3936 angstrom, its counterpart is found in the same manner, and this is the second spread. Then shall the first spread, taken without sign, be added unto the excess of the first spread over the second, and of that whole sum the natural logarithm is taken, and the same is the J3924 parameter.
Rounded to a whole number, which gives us -2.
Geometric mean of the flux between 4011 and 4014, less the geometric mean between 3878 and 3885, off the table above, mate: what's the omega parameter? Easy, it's 1.1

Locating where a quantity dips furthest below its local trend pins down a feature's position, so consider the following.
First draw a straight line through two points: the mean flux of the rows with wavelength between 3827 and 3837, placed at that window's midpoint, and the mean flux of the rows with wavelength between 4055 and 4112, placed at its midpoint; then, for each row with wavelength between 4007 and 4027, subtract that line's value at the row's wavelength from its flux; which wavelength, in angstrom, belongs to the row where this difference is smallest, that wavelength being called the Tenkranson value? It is 4022.73 angstrom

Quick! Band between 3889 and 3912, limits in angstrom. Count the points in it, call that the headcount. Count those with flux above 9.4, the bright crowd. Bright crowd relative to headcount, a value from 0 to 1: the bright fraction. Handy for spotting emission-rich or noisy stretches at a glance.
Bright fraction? 0.23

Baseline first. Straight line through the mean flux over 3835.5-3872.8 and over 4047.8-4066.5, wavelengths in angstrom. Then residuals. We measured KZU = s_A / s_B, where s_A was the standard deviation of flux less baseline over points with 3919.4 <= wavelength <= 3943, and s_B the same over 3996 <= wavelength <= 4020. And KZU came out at 12.7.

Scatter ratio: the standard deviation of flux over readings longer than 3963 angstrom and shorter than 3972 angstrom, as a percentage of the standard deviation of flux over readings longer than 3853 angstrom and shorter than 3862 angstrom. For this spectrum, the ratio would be 446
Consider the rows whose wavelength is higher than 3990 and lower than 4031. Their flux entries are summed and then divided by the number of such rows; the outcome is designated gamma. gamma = 10.0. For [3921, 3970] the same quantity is 8.1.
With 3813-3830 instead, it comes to 8.7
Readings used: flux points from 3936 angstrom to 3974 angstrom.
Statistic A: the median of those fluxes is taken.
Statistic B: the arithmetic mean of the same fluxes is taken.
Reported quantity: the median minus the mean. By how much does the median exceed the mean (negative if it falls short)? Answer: 0.8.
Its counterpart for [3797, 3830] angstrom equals 0.1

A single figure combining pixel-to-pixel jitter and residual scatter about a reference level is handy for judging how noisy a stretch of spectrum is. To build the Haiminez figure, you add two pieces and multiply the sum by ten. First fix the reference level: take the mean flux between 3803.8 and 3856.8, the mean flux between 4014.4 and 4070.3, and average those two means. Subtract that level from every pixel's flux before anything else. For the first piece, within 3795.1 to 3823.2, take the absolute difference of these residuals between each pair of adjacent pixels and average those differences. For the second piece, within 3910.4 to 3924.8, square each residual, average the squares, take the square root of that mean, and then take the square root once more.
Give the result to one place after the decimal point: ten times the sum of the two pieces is 16.1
